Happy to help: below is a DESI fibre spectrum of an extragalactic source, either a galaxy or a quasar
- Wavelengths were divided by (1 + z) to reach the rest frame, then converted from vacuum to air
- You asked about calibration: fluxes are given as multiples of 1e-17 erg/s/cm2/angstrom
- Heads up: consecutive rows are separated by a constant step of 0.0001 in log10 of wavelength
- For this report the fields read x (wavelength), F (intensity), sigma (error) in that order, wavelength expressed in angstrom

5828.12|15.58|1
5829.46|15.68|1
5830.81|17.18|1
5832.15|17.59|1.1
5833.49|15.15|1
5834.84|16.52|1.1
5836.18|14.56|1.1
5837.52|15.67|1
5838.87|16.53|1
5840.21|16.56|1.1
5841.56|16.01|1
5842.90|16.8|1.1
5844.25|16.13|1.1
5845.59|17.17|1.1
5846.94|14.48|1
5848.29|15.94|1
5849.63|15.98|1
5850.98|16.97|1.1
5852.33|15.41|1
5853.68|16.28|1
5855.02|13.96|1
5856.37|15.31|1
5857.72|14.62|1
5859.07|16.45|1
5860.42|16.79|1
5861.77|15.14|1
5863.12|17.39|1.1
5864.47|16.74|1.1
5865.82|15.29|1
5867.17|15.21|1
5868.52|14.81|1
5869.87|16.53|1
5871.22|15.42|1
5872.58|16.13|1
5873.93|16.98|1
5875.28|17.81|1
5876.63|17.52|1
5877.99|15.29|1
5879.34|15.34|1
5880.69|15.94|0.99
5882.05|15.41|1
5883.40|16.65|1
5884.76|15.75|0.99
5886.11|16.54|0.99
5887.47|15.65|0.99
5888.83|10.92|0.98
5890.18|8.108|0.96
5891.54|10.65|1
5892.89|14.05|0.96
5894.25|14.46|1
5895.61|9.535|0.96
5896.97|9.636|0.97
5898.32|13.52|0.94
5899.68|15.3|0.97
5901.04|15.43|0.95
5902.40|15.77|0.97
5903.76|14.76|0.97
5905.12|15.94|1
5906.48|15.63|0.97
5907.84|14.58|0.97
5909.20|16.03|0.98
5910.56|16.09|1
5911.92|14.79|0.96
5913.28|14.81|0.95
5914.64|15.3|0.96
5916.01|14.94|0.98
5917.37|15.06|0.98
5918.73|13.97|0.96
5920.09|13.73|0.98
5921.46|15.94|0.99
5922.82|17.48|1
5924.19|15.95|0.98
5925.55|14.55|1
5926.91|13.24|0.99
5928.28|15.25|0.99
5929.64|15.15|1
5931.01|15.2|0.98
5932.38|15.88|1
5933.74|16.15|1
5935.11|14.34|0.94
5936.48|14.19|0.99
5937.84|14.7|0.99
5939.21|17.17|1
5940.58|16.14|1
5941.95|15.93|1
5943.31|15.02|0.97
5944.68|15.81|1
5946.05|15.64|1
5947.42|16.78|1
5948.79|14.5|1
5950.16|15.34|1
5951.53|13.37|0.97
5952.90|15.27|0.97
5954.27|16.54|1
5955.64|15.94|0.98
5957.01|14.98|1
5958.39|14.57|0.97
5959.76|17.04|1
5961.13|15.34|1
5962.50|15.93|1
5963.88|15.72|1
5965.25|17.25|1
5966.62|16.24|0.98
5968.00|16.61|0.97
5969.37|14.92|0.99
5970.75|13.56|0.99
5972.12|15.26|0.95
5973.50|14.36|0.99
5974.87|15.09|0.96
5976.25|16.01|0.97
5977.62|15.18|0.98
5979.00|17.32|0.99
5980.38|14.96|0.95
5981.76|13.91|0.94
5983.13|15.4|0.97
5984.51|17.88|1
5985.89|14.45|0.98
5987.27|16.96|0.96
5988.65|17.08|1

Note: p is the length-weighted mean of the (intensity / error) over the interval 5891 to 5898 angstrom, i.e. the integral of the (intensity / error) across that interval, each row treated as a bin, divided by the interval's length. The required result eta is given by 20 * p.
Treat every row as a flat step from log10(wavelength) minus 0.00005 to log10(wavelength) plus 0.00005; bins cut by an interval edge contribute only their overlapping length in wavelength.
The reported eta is 242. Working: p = 12.1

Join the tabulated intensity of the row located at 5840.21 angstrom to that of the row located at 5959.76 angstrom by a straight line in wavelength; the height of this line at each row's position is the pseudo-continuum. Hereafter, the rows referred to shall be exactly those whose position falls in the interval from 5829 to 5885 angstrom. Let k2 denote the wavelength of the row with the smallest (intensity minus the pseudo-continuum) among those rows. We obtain 5855.02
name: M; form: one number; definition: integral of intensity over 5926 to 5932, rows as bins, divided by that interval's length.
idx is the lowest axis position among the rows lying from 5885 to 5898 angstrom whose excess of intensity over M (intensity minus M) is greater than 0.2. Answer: 5886.11 angstrom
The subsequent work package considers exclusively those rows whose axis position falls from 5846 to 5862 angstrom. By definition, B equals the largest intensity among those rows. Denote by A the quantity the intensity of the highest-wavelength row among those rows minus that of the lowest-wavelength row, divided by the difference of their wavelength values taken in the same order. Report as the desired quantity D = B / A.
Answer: 381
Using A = 0.04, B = 16.97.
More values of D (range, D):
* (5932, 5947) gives -978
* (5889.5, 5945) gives 124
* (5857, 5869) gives 988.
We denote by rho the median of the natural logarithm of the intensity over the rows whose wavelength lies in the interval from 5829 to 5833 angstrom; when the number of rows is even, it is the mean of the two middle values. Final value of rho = 2.84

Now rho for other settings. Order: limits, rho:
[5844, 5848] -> 2.78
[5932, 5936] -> 2.77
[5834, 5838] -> 2.75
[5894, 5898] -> 2.27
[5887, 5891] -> 2.39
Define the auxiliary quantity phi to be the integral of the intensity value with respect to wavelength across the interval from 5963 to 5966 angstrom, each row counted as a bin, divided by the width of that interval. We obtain 16.4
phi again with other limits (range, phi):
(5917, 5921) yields 14.3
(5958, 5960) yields 15.7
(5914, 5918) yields 15.1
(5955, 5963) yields 15.6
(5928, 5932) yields 15.2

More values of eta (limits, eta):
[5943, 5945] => 313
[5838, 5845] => 310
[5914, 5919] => 306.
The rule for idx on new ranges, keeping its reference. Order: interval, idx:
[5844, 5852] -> 5844.25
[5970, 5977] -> 5972.12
